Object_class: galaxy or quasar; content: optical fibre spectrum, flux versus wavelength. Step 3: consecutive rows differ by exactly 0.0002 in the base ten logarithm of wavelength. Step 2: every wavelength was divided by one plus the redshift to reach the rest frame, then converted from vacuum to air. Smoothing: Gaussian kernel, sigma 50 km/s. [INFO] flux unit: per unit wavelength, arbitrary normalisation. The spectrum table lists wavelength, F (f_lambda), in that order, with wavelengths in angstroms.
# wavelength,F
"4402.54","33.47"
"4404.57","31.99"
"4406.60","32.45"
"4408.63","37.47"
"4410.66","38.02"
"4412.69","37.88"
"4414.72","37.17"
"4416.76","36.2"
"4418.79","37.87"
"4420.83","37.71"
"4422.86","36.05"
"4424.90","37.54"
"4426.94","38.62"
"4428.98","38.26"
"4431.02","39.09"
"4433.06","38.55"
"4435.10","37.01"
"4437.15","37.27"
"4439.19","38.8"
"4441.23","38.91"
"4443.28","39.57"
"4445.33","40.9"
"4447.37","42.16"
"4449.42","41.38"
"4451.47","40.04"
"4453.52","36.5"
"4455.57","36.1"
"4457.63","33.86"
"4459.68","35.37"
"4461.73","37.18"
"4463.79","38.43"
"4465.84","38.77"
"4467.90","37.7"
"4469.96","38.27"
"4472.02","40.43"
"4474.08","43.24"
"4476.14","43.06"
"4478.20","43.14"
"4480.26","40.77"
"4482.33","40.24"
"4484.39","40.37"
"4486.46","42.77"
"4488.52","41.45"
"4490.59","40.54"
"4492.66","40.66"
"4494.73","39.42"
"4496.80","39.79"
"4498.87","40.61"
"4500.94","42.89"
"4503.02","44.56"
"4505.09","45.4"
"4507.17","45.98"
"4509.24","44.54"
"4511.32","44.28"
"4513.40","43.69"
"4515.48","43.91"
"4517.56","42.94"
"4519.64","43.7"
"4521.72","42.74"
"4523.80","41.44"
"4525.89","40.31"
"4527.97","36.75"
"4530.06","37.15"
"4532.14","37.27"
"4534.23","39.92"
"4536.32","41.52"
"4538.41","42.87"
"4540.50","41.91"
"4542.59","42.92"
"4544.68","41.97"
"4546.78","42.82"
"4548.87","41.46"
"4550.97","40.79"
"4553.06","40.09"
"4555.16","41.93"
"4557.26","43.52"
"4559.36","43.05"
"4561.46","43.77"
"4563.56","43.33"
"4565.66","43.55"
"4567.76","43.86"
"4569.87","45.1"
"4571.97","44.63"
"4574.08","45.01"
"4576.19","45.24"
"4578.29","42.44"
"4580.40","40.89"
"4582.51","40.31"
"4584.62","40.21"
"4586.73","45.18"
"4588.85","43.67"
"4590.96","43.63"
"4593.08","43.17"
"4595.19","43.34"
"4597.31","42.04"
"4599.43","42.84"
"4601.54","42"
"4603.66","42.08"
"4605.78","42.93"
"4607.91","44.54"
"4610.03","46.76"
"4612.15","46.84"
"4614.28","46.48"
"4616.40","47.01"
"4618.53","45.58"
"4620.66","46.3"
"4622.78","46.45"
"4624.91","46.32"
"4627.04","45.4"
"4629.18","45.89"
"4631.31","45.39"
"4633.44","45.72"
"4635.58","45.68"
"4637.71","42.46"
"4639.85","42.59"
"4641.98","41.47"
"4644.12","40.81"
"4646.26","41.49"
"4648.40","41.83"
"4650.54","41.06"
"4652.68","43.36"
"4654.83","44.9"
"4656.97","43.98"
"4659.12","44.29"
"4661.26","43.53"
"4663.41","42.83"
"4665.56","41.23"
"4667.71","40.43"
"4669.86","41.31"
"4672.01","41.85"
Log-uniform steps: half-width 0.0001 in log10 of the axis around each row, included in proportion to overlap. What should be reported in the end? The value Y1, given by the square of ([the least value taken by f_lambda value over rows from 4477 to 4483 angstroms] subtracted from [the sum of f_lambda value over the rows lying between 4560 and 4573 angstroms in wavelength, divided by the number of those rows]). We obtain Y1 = 14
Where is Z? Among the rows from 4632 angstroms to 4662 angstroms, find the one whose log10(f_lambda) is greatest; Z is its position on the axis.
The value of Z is 4633.44 angstroms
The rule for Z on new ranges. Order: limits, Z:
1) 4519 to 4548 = 4519.64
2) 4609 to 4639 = 4616.40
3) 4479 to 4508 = 4507.17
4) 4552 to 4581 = 4576.19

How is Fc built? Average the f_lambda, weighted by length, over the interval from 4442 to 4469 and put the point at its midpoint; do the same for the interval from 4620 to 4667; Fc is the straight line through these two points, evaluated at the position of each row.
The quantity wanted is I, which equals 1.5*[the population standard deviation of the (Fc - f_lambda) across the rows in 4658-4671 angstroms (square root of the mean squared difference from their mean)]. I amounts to 2.2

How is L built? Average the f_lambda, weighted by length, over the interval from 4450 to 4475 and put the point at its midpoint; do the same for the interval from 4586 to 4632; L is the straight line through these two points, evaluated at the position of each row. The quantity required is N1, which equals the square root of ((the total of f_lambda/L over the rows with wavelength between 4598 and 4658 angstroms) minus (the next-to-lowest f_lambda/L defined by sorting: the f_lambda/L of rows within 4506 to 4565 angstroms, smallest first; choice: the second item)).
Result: 5.13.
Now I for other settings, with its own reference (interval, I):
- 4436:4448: 2.2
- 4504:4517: 1.4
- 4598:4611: 2.4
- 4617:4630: 0.6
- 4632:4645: 3.0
